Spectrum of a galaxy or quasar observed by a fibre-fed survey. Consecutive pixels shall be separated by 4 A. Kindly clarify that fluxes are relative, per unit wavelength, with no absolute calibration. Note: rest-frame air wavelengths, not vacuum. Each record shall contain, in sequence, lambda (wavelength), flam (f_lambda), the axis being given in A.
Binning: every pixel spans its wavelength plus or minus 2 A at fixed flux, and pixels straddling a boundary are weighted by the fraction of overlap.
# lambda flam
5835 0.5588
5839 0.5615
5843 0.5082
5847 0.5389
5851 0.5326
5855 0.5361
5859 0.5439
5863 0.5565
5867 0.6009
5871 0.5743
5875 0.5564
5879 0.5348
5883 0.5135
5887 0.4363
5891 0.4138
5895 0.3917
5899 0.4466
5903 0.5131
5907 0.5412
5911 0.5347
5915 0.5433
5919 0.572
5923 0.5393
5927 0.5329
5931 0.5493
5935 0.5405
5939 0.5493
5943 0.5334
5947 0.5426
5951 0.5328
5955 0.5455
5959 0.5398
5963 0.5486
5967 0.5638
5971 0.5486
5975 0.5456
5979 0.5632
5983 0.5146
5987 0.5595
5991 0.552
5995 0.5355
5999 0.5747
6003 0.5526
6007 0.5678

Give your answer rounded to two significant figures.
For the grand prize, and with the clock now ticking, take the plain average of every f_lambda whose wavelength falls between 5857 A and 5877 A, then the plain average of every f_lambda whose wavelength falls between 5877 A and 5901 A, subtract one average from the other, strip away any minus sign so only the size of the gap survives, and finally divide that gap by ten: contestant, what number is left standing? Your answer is 0.011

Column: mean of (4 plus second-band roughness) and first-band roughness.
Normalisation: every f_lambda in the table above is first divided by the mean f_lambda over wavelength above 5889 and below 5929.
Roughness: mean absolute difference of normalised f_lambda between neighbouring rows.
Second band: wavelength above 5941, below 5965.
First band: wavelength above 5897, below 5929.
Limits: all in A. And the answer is 2.034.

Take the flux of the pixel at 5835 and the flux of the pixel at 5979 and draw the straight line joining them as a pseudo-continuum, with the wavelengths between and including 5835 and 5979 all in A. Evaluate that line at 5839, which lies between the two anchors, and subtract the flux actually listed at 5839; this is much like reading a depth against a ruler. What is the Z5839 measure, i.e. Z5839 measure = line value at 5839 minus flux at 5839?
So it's -0.0026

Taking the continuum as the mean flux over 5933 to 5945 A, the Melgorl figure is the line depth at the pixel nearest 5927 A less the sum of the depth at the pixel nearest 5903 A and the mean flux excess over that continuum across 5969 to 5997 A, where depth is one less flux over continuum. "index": -0.04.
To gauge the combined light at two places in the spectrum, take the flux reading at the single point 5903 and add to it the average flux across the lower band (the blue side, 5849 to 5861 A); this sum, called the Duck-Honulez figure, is 1.05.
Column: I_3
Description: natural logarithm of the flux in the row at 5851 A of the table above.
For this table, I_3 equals -0.630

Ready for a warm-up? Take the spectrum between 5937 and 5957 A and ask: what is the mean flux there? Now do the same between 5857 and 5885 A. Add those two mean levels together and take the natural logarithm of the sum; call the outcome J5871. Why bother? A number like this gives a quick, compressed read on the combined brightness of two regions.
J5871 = 0.09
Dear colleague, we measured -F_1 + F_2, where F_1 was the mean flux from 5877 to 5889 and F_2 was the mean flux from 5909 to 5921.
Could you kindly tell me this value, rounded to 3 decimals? 0.055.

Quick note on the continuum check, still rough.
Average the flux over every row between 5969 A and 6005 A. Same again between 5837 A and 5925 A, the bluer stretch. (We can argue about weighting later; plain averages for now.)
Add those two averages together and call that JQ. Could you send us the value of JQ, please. 1.07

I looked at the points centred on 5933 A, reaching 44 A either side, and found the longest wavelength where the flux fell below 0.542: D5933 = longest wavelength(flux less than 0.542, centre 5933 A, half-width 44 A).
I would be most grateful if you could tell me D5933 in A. 5959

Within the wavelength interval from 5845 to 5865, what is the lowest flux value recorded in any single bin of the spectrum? 0.5326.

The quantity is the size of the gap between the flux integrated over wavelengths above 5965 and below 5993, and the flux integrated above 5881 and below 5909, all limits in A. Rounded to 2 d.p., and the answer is 2.36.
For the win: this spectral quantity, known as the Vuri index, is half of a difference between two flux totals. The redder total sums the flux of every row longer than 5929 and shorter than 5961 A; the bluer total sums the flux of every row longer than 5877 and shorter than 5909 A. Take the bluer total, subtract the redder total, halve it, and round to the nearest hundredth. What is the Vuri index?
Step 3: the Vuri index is -0.27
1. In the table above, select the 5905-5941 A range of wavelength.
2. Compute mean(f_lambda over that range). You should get 0.545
